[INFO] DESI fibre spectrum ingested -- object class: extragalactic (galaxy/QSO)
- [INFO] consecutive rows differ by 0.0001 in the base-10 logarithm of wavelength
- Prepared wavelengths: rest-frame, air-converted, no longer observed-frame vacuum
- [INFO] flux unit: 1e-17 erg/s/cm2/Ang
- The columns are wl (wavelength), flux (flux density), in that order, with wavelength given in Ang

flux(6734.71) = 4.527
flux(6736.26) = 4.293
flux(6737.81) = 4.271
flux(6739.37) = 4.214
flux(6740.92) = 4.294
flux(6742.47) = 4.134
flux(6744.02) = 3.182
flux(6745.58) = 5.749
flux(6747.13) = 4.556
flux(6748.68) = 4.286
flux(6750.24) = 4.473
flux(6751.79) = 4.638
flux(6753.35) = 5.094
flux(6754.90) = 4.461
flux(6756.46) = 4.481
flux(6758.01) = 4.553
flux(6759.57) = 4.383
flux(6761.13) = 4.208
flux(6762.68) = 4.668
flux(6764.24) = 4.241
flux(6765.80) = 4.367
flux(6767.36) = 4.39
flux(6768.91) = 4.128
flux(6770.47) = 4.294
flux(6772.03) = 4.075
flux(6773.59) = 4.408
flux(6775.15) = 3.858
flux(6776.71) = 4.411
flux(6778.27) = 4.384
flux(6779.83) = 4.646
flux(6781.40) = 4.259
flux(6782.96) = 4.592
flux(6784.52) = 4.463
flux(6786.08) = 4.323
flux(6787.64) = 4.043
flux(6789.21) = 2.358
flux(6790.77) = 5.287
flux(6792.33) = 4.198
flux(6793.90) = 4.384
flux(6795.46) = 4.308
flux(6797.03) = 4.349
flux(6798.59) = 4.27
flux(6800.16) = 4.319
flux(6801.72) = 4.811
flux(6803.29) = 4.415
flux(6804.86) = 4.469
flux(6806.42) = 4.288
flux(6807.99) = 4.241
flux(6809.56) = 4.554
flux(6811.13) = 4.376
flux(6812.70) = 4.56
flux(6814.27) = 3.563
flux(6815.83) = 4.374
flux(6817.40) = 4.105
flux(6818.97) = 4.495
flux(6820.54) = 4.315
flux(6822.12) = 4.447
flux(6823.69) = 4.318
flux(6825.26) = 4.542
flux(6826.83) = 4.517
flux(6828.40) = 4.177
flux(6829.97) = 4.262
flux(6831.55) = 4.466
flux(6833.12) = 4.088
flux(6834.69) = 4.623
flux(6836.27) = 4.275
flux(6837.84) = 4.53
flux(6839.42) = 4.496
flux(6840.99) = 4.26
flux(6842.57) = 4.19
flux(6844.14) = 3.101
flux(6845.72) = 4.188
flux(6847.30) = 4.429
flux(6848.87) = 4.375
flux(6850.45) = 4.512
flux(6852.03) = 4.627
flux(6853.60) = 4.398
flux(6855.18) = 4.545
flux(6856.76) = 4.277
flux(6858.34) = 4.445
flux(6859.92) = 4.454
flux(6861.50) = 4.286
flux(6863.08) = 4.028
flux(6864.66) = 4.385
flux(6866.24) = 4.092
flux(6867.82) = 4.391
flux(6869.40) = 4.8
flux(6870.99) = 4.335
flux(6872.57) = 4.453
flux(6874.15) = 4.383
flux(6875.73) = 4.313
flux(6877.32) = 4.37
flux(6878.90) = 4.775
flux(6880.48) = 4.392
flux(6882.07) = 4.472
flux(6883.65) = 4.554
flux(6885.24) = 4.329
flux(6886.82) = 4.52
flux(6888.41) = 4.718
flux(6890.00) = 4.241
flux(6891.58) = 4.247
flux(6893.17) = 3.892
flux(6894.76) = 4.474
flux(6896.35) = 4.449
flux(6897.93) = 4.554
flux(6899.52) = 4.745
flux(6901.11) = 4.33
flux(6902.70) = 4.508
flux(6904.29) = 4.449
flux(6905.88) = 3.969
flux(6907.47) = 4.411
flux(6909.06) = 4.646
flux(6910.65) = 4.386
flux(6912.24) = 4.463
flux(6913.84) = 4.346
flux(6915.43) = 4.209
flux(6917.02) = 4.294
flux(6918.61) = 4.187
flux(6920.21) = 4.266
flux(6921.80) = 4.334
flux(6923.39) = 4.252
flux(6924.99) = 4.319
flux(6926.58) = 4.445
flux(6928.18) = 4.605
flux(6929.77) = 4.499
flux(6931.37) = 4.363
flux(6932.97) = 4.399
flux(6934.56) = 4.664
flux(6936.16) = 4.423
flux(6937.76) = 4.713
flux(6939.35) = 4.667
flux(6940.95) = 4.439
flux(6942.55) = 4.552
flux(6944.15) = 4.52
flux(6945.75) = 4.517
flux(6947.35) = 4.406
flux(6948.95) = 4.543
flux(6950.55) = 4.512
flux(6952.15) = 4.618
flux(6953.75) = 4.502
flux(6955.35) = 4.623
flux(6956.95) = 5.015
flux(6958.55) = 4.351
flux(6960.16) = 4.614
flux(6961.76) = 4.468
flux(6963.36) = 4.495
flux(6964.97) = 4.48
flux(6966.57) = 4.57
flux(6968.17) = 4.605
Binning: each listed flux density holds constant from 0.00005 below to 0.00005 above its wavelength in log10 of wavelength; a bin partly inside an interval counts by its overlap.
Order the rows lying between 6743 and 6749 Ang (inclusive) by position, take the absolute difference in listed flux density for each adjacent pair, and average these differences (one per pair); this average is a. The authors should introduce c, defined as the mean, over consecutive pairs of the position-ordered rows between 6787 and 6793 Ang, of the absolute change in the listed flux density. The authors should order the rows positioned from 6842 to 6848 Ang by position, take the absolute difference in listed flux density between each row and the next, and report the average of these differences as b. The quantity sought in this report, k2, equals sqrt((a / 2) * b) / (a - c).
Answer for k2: -1.3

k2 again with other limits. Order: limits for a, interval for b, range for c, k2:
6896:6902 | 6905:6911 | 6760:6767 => -1.9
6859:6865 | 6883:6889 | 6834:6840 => 3.4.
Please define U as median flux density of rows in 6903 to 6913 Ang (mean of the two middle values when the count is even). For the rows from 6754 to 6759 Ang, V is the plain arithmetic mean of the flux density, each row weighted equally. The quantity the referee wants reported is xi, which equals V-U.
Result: 0.07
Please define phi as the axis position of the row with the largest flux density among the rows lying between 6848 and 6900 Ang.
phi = 6869.40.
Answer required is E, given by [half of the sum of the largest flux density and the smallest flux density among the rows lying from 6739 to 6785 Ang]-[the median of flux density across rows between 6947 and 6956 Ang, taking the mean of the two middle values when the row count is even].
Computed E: -0.06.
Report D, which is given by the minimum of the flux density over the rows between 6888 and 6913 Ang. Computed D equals 3.892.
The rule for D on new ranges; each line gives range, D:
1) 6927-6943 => 4.363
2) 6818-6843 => 4.088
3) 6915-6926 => 4.187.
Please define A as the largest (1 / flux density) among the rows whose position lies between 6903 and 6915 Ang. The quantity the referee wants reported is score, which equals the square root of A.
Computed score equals 0.502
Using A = 0.252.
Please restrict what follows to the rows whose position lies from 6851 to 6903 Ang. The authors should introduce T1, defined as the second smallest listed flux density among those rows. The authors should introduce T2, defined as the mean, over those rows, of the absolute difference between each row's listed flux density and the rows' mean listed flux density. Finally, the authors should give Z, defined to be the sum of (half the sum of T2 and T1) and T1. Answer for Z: 6.12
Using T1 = 4.028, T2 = 0.15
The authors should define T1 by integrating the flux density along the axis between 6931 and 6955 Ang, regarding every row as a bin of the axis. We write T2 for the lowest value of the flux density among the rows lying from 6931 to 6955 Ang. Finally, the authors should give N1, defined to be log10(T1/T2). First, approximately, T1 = 109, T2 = 4.363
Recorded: 1.40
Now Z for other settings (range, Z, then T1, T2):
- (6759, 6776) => 6.19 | 4.075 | 0.16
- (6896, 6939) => 6.35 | 4.187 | 0.13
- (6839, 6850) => 6.43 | 4.188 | 0.30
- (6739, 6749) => 6.43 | 4.134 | 0.46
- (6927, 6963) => 6.60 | 4.363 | 0.11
